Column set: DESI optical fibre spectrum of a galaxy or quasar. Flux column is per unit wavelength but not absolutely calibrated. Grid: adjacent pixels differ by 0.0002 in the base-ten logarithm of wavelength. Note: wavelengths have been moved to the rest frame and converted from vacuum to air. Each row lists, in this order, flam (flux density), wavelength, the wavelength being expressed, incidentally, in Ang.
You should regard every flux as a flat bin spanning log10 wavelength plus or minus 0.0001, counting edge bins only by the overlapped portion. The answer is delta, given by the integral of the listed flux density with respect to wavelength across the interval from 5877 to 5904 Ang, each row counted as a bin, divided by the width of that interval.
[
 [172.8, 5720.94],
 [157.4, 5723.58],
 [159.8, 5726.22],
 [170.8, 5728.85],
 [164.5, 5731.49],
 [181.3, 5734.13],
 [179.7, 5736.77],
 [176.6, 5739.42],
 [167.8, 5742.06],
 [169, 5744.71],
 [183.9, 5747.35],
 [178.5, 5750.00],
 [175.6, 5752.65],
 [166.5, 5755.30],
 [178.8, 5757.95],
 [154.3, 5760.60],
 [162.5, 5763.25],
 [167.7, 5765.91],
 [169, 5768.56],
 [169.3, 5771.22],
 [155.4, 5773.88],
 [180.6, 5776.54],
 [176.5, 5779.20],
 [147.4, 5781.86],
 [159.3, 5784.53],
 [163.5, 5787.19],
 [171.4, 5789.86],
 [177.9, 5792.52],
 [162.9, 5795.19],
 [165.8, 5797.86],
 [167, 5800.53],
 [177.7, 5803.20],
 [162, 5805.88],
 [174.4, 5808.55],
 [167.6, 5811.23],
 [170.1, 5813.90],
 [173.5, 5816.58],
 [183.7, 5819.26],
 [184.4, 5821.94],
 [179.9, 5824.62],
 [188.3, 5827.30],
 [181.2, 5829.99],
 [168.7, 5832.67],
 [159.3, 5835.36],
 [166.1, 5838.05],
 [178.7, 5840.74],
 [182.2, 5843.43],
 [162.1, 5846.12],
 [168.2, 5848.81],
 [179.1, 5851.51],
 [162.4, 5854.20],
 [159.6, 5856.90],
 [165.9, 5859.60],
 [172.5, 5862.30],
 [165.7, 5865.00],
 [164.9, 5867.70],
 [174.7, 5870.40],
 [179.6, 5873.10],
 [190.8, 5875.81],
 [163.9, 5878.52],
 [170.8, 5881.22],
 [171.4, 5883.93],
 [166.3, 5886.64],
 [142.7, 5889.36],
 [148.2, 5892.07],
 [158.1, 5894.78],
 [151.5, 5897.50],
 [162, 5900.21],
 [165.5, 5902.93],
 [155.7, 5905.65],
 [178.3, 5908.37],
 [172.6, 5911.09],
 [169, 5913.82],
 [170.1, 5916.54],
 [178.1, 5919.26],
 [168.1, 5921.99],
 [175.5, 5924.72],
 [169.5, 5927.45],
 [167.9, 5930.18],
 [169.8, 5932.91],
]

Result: 160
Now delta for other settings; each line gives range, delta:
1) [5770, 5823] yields 169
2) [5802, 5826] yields 175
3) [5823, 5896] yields 169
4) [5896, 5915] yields 165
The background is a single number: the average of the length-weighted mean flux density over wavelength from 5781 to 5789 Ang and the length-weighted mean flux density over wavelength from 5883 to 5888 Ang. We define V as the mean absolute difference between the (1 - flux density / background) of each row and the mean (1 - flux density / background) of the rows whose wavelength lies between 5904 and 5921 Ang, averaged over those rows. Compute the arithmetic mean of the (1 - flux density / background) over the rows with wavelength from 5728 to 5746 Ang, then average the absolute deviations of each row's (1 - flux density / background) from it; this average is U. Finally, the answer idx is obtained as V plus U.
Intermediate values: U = 0.034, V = 0.035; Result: 0.068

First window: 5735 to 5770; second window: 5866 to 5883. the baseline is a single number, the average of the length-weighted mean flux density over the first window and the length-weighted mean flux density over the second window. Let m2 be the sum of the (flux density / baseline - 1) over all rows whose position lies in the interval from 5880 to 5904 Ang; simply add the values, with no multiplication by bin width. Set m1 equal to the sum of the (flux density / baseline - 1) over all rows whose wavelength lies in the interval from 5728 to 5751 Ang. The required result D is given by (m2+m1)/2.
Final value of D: -0.29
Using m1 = 0.10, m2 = -0.7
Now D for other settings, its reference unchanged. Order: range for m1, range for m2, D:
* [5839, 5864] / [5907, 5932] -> -0.09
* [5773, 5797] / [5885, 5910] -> -0.54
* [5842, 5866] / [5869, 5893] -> -0.24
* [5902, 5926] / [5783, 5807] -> -0.20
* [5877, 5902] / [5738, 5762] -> -0.36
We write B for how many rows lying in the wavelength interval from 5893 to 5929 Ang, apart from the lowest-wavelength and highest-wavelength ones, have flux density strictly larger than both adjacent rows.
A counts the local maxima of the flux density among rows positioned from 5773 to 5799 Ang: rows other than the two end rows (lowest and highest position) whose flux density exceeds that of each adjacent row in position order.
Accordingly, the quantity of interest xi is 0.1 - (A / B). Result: -0.4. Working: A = 2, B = 4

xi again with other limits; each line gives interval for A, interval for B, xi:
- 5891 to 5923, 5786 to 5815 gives -1.2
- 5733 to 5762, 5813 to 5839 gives -0.9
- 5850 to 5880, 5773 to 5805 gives -0.9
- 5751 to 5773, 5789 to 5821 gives -0.2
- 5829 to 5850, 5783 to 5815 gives -0.2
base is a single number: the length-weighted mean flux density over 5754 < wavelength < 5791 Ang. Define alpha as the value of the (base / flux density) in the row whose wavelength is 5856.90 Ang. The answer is 1.04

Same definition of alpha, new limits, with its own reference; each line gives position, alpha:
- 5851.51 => 0.93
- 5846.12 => 1.02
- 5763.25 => 1.02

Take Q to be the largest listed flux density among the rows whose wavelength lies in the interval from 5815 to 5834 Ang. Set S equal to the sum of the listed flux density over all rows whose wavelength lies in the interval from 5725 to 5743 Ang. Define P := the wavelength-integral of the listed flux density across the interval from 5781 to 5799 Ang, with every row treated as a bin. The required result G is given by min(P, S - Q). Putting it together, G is 1012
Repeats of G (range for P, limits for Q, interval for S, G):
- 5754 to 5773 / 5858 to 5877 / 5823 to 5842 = 1031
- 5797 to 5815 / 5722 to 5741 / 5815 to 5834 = 1078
